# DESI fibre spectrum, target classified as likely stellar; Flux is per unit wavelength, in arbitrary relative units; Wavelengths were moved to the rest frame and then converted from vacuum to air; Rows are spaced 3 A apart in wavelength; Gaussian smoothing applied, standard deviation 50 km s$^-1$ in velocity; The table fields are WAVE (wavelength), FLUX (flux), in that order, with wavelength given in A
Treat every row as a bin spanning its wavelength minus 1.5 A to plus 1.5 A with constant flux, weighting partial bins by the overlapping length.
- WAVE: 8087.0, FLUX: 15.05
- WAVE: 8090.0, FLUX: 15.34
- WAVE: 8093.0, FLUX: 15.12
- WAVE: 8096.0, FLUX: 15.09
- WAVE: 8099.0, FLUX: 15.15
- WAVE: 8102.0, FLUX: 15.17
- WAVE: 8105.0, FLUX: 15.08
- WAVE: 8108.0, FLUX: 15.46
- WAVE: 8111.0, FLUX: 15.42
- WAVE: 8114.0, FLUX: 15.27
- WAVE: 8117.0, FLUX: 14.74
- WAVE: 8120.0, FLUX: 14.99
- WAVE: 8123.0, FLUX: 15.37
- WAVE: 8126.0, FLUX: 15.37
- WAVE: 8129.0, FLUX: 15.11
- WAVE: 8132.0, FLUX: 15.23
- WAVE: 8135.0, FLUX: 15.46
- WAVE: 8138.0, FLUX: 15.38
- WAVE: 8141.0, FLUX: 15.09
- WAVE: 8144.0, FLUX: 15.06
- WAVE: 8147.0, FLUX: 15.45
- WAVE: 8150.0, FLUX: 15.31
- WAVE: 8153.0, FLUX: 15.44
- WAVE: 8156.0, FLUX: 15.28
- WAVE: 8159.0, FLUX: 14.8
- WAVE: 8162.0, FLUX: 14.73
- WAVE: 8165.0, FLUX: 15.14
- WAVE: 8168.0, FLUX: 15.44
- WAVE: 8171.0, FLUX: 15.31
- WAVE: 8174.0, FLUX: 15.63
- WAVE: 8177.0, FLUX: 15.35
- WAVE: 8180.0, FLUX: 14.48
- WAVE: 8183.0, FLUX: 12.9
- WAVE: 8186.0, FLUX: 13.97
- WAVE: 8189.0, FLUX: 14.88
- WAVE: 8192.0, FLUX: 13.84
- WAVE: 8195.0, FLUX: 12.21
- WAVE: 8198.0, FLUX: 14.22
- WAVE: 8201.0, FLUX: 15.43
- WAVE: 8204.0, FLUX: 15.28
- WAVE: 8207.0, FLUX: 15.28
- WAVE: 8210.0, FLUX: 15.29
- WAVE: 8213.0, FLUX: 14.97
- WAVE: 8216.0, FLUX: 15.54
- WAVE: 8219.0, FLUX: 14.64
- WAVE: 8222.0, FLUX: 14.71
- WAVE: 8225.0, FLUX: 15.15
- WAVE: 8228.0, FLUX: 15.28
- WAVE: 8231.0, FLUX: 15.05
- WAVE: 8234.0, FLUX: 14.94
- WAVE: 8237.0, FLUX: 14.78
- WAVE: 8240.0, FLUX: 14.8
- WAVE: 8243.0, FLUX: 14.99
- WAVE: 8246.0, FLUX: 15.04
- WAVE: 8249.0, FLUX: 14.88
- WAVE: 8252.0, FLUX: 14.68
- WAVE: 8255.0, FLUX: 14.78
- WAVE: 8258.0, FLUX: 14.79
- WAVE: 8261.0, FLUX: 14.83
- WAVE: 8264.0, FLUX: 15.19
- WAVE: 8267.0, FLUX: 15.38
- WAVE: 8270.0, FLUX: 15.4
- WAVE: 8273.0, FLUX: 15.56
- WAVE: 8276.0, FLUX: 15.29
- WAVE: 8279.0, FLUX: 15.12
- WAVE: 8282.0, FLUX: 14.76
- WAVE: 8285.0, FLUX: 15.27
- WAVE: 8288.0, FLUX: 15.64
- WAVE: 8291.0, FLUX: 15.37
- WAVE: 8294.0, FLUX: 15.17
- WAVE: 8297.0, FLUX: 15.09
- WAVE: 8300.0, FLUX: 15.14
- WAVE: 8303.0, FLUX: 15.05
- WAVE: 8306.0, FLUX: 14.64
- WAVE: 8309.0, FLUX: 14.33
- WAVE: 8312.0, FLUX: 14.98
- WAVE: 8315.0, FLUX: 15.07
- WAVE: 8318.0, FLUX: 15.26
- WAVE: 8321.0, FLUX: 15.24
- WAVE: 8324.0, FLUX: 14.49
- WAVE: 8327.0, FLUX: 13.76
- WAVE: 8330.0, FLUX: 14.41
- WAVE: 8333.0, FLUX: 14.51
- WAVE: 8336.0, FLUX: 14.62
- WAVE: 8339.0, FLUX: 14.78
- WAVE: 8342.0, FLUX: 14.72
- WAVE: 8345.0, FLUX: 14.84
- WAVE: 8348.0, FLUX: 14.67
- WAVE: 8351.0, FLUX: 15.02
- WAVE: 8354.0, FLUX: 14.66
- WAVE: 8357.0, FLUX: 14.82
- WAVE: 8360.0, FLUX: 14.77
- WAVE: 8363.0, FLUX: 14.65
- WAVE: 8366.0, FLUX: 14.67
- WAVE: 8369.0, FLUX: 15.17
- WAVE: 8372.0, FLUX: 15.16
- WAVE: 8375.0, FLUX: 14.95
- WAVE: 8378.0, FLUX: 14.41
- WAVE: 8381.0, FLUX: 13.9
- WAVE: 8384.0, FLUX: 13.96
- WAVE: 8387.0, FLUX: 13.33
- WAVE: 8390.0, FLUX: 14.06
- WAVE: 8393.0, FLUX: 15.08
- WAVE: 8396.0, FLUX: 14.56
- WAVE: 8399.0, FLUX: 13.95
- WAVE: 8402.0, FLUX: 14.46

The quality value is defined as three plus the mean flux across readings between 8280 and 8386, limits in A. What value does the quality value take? 17.8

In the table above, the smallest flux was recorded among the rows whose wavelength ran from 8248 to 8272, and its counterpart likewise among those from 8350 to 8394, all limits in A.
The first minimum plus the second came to 28.0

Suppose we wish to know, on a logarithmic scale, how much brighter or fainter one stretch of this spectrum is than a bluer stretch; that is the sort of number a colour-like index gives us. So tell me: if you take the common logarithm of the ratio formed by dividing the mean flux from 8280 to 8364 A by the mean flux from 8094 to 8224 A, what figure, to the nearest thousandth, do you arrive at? -0.004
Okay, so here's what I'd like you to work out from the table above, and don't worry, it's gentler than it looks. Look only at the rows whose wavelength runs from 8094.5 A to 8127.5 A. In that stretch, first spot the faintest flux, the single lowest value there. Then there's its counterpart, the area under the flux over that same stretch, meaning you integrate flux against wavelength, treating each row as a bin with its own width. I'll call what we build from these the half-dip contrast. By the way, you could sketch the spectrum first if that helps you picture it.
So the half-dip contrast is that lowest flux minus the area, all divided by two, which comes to -243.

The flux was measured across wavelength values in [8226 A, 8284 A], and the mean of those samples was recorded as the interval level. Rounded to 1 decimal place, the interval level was 15.0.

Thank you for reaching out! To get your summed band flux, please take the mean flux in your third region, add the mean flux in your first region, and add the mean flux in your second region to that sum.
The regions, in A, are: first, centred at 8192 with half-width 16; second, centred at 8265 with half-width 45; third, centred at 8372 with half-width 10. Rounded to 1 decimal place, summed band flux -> 44.1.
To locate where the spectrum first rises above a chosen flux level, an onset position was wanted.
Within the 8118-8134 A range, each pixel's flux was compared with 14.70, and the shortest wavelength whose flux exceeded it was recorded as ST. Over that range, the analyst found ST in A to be 8120.0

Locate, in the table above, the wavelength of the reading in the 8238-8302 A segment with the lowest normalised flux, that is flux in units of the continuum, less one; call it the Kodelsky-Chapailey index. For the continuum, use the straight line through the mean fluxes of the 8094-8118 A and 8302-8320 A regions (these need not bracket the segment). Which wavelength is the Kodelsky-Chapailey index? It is 8252.0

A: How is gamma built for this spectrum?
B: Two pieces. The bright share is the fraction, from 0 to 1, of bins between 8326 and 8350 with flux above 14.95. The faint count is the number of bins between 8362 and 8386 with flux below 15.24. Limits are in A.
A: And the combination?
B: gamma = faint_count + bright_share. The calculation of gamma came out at 8.0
